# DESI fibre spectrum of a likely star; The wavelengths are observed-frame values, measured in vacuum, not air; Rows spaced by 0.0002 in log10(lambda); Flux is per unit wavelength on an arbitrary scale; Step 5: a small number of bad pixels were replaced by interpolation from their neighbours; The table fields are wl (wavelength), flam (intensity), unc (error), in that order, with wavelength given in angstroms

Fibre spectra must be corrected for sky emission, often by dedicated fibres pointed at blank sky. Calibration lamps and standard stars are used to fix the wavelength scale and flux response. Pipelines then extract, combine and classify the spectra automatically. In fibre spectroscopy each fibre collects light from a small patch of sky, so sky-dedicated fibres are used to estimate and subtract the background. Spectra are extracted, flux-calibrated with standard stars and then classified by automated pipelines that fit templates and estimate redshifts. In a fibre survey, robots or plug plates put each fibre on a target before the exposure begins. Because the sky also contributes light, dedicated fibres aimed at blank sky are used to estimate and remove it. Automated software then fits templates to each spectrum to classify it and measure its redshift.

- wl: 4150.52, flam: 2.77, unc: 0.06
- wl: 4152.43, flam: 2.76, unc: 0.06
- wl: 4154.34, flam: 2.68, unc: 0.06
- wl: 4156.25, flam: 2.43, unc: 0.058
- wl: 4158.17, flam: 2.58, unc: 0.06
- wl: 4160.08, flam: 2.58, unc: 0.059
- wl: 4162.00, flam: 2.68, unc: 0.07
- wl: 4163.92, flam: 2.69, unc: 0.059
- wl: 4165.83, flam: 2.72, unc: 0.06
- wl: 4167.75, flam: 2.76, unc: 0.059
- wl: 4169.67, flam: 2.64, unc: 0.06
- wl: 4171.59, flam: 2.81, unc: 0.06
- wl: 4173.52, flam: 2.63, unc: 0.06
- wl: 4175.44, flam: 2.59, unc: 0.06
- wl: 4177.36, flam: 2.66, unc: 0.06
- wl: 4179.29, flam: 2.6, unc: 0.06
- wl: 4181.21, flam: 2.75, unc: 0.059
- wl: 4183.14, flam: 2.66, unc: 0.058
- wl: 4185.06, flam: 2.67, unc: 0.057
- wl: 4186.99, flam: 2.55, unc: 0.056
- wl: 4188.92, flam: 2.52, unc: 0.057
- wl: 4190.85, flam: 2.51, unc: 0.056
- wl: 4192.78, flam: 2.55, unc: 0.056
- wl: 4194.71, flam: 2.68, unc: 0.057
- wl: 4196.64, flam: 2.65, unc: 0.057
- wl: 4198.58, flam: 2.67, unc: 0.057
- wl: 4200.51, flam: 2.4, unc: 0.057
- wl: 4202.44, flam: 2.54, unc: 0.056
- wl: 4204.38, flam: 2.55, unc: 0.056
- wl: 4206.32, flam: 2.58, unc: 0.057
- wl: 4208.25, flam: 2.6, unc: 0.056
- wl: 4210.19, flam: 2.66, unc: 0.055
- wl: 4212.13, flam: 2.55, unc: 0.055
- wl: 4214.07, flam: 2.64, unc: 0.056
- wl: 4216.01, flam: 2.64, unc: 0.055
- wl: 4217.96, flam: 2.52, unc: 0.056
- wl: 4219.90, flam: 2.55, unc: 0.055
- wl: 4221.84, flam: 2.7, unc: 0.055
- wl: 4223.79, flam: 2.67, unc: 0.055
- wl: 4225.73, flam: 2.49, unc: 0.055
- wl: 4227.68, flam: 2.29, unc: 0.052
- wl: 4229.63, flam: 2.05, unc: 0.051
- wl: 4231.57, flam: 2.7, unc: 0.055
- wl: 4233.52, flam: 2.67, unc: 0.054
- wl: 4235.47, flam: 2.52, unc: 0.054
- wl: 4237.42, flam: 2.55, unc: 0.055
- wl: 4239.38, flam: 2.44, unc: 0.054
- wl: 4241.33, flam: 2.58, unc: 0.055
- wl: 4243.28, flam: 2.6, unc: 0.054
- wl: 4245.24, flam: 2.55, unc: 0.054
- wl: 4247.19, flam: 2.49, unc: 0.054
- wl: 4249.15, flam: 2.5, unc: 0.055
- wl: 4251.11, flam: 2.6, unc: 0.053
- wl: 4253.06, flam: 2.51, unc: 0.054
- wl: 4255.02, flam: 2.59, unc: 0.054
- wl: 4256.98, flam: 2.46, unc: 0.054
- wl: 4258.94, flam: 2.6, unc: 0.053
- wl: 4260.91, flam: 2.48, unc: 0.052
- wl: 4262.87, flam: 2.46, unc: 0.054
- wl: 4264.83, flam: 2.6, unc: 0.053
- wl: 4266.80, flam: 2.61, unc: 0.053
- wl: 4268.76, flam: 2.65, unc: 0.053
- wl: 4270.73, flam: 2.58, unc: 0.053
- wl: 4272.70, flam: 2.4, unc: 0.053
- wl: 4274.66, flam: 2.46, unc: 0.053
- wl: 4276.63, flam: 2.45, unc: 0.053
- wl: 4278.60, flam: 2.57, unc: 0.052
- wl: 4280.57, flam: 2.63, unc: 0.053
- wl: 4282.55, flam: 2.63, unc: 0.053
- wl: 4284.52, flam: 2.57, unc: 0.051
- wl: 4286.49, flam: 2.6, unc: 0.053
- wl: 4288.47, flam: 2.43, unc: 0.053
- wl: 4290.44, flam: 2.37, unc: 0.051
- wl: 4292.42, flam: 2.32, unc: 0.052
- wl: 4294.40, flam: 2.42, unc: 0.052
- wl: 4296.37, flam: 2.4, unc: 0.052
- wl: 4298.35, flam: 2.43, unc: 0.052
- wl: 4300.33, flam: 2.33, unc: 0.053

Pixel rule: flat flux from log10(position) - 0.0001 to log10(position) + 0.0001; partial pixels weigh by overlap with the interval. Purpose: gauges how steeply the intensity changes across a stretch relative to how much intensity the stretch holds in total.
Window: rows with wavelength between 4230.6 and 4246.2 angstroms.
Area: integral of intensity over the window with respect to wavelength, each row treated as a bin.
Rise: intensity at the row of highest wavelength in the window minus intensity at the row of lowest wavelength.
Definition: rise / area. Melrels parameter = -0.004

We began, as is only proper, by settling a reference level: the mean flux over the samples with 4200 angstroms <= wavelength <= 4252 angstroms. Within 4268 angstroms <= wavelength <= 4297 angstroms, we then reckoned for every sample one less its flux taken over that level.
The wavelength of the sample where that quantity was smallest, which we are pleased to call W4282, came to 4268.76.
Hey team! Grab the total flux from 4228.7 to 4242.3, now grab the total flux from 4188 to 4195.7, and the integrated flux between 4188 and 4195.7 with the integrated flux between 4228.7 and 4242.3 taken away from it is -14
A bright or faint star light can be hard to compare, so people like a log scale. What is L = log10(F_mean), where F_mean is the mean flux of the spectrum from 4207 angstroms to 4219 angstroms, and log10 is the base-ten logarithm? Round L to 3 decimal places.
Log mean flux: 0.415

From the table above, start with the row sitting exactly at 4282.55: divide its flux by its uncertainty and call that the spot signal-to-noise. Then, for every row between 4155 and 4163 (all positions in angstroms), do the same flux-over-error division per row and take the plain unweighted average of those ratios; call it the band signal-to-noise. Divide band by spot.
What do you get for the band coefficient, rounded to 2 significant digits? 0.84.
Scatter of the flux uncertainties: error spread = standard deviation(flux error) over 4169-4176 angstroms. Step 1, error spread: 0.0000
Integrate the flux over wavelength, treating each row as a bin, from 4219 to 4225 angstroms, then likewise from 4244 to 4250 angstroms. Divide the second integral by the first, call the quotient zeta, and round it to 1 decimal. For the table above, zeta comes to 1.0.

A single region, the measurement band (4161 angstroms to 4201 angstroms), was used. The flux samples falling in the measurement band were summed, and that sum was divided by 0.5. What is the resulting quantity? 111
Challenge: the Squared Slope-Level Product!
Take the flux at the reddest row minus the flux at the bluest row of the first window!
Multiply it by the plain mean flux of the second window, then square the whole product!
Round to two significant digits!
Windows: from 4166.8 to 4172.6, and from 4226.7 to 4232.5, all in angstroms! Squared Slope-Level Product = 0.014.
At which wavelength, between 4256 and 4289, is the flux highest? 4268.76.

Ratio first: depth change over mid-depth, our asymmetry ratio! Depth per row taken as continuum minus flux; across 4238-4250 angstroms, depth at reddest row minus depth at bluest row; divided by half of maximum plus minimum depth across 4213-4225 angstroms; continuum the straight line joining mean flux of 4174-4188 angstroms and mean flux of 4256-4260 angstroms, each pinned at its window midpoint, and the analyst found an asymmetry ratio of 3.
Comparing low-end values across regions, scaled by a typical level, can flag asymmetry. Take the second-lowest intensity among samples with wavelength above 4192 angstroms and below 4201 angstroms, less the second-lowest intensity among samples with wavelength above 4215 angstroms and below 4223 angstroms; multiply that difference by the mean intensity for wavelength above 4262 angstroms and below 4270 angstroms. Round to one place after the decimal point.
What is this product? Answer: 0.0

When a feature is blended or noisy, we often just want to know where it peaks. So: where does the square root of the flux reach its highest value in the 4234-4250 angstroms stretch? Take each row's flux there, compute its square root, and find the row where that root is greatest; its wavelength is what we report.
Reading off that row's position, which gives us 4243.28 angstroms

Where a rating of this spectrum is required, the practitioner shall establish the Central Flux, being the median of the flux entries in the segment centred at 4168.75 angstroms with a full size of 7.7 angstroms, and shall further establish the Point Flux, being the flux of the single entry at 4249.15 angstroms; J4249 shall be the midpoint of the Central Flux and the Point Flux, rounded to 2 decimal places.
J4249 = 2.62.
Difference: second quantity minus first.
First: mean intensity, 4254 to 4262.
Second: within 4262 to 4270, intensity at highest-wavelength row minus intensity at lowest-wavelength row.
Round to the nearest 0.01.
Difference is -2.34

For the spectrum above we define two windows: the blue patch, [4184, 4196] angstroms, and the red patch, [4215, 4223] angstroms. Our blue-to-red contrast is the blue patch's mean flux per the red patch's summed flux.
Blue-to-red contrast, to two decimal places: 0.25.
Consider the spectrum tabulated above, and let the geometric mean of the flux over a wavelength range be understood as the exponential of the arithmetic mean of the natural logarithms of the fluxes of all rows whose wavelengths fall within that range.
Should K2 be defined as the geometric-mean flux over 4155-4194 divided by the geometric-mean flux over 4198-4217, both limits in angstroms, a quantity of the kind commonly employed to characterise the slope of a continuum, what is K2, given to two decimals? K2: 1.02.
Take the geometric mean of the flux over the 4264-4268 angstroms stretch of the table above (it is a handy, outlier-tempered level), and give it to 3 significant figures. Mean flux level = 2.60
